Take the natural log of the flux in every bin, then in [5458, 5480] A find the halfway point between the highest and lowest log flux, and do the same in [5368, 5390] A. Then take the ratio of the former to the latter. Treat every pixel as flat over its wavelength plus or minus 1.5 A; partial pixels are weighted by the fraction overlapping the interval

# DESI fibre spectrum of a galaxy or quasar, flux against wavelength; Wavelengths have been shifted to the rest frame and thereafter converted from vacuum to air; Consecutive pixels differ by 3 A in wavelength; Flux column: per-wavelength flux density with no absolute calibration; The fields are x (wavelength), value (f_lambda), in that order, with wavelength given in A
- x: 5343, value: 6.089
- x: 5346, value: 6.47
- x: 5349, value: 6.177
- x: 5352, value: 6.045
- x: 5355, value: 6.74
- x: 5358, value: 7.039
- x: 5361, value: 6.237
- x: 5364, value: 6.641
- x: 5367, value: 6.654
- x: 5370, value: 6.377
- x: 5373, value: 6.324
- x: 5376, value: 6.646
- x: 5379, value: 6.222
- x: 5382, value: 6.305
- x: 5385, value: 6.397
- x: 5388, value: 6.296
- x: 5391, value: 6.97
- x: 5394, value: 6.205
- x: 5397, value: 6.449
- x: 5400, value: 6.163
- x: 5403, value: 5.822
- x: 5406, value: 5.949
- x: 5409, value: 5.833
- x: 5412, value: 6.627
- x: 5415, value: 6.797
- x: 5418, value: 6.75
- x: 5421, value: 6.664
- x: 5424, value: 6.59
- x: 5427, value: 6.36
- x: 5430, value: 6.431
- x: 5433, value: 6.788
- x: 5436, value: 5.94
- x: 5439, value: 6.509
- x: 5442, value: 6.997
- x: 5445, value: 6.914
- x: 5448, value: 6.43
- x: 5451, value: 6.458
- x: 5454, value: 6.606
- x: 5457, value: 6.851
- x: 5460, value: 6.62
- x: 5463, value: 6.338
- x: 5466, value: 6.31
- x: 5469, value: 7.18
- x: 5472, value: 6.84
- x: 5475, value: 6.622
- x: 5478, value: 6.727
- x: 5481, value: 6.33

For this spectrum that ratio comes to 1.02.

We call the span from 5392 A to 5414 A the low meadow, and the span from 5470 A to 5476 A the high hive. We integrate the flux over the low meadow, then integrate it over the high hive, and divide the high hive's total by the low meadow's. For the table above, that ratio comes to 0.3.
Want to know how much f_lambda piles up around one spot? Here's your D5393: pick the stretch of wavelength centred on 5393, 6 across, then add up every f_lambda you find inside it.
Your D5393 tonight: 13.2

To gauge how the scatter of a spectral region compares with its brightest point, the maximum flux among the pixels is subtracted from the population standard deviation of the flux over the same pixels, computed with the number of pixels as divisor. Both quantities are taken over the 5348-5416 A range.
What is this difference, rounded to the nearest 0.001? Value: -6.712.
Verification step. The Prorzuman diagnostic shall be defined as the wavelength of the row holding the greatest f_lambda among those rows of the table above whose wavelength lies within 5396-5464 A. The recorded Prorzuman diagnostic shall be 5442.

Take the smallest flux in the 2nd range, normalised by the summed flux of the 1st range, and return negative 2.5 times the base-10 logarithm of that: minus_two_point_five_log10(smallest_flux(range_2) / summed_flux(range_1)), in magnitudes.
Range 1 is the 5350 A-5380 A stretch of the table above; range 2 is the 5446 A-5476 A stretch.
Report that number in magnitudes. 2.53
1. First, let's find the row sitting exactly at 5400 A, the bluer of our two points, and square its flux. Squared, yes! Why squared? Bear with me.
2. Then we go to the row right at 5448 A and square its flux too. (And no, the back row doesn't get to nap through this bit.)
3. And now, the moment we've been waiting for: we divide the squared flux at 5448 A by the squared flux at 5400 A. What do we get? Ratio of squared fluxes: 1.09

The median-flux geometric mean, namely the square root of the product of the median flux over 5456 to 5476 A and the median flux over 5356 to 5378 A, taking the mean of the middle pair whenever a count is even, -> 6.63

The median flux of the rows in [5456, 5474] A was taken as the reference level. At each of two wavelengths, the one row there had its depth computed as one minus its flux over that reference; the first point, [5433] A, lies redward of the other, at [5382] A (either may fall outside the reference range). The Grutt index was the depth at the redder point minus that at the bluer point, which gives -0.07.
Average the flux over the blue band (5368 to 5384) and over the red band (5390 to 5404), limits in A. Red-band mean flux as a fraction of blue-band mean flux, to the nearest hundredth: 0.99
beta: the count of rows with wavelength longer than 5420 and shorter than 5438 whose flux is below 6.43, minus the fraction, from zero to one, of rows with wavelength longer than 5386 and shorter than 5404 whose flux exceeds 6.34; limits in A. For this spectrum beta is 1.7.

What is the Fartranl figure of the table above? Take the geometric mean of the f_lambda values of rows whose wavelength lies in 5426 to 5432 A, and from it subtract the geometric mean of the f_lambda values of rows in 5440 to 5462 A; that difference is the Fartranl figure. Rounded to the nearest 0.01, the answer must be -0.30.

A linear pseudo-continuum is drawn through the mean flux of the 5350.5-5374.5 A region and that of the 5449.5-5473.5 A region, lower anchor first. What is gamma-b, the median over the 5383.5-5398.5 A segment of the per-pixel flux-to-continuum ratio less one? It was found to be -0.02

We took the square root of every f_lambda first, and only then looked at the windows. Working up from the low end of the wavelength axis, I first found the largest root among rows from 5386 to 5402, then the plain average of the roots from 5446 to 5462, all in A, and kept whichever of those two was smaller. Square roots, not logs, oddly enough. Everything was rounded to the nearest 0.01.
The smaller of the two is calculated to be 2.57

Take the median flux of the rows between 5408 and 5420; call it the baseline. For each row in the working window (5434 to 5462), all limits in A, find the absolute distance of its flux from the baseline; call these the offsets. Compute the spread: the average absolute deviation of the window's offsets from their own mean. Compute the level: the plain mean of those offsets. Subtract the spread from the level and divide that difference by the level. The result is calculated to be 0.50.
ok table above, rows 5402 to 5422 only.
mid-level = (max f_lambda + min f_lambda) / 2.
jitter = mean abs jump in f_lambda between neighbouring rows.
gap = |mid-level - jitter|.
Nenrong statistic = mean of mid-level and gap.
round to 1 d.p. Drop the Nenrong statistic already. 6.2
